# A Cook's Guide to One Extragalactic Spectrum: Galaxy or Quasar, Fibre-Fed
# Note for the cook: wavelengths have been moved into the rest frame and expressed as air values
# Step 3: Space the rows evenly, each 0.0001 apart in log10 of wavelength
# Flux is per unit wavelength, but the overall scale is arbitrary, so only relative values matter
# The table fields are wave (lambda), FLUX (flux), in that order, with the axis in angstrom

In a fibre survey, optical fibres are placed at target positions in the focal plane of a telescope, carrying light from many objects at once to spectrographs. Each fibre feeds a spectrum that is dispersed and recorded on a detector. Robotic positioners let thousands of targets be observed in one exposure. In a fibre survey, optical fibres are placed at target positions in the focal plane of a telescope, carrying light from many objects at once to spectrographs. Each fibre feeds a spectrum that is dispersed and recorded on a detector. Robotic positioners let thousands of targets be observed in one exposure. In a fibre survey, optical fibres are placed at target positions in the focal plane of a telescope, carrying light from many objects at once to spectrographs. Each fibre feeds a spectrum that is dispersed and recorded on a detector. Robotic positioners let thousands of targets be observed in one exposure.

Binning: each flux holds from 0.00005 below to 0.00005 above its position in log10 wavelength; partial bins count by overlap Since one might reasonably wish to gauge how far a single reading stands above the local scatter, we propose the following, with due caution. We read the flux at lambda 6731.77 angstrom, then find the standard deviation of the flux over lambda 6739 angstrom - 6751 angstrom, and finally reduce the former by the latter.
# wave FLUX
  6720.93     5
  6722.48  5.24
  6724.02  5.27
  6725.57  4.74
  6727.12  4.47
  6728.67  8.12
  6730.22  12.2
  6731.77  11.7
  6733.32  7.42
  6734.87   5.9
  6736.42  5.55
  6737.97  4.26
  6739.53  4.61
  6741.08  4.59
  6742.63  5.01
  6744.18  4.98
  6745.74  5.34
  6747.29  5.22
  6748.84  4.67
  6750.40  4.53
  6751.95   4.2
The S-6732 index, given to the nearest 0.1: 11.4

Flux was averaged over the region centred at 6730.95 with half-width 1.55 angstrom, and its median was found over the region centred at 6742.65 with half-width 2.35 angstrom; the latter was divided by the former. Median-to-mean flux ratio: 0.4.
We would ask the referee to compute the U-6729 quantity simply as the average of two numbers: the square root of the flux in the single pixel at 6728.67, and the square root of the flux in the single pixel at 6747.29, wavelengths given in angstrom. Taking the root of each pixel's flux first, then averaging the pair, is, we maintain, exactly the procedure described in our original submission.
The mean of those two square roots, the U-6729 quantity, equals 2.6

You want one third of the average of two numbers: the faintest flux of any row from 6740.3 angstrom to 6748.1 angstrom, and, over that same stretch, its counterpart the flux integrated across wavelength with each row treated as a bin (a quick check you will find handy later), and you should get 7.3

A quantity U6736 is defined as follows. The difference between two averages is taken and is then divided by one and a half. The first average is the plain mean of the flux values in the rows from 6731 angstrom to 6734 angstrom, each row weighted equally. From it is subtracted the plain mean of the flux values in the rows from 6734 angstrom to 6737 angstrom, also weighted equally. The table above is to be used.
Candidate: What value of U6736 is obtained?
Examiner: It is 2.6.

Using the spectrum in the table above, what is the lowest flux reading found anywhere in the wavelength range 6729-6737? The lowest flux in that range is 5.55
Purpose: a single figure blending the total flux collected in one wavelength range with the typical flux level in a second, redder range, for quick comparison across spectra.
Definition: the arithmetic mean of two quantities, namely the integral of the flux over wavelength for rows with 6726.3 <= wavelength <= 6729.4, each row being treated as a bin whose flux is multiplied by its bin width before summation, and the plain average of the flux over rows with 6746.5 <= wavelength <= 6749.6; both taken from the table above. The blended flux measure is 12.2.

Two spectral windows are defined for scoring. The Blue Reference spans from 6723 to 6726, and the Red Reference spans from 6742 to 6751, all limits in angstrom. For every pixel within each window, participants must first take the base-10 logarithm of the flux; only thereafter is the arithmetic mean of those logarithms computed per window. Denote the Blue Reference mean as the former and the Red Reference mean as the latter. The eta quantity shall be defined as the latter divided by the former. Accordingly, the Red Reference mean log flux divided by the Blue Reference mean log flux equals 0.99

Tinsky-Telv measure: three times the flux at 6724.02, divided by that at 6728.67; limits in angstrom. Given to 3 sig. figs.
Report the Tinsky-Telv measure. 1.95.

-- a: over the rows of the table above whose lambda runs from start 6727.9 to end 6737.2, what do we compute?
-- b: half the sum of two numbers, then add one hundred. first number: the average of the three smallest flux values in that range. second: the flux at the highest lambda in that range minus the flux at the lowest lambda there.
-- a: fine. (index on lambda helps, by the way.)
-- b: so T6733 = 102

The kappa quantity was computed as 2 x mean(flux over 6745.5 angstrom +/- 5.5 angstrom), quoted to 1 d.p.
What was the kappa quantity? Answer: 9.8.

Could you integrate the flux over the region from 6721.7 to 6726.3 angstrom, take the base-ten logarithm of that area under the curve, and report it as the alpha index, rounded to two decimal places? 1.37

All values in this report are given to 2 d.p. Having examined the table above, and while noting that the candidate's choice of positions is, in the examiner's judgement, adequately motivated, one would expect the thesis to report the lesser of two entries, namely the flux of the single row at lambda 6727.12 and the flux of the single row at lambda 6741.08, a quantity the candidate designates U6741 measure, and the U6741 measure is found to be 4.47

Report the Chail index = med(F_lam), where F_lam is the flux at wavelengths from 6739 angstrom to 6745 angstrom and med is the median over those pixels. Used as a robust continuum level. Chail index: 4.8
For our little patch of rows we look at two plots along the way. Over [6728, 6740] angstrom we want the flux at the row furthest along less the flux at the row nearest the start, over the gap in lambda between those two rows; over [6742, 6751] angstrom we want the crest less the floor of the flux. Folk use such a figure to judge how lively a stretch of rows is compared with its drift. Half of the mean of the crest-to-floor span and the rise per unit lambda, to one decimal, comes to 0.1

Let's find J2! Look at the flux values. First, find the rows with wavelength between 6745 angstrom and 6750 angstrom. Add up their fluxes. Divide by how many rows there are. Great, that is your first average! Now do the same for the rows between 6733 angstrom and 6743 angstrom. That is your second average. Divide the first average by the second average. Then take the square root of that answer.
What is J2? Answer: 0.98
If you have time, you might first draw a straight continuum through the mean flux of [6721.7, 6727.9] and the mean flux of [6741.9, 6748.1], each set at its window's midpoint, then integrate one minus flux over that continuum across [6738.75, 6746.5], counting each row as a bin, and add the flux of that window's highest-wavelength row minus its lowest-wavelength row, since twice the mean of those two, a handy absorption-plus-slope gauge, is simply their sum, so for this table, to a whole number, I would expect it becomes 1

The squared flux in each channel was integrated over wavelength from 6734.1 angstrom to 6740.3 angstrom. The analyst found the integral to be 163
